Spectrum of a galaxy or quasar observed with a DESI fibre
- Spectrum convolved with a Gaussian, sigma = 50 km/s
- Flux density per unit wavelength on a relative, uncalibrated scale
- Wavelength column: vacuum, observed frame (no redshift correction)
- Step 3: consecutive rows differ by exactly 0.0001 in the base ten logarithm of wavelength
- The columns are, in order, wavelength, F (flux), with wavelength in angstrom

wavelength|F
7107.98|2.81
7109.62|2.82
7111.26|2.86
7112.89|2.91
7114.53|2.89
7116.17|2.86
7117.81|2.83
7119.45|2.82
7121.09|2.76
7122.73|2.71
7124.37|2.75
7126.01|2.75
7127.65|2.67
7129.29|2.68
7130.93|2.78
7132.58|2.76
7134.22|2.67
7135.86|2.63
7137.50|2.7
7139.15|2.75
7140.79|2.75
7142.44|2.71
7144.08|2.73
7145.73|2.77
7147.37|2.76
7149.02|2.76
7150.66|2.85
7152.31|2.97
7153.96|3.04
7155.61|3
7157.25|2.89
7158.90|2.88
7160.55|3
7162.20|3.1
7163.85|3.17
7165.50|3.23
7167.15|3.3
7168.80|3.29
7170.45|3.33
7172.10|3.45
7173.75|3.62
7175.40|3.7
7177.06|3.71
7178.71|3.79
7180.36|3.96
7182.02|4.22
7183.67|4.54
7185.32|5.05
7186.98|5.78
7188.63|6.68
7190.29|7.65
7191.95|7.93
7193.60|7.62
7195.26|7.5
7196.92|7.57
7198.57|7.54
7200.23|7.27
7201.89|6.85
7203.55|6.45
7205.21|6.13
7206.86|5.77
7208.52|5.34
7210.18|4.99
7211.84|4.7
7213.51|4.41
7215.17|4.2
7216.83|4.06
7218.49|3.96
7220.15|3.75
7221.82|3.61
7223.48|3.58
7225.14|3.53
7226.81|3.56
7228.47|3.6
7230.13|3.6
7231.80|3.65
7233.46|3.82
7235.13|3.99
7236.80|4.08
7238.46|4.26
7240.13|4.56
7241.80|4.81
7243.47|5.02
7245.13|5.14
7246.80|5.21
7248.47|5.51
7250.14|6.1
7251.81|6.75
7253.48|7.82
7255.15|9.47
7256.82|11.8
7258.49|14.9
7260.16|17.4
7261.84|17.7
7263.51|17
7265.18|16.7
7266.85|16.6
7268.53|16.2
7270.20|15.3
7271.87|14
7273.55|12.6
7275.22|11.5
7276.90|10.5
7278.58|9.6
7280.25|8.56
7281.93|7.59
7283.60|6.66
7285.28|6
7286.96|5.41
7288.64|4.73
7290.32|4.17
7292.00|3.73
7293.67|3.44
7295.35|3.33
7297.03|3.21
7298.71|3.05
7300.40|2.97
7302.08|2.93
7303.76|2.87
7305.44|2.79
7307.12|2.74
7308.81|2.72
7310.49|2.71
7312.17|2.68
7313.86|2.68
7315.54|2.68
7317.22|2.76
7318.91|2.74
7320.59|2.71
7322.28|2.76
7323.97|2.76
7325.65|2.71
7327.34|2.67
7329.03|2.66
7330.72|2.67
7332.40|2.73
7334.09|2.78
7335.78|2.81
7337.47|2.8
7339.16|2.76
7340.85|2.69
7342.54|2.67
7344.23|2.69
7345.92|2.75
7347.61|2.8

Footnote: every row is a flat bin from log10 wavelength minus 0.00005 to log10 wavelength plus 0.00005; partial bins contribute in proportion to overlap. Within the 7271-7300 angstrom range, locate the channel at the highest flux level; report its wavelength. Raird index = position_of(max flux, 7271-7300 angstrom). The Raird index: 7271.87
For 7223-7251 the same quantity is 7250.14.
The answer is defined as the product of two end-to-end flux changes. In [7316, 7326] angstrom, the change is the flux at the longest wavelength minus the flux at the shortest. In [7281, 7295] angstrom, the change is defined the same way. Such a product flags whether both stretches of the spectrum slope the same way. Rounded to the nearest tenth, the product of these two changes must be 0.2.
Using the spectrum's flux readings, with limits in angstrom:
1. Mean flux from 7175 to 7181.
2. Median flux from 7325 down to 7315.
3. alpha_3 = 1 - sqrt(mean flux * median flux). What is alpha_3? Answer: -2.2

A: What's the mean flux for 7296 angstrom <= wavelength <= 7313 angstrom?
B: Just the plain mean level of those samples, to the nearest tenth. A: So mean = 2.9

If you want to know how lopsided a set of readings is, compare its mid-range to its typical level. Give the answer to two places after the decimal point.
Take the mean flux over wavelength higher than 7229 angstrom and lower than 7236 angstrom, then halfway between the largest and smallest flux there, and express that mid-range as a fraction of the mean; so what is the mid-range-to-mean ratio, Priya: 1.01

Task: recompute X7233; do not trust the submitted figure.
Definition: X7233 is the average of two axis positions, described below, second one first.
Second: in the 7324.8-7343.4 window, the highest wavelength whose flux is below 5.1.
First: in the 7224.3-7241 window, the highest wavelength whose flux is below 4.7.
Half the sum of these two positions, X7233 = 7291.3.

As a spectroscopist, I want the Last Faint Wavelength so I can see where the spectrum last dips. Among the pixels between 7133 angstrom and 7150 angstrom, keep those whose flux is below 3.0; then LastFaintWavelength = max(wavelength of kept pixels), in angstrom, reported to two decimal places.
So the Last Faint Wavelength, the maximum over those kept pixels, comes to 7149.02 angstrom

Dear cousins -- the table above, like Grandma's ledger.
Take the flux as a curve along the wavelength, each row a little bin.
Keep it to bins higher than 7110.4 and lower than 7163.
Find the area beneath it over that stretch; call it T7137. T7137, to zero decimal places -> 148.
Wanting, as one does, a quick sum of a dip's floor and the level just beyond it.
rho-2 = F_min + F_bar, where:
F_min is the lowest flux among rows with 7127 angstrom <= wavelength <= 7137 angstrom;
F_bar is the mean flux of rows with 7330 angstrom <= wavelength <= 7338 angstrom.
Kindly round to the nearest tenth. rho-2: 5.4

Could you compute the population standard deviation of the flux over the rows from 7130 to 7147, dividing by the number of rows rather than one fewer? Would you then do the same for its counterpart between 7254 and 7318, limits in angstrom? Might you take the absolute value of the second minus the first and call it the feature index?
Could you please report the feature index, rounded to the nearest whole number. 5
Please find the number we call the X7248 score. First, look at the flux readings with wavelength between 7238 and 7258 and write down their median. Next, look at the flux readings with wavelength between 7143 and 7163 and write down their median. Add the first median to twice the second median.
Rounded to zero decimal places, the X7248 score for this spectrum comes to 11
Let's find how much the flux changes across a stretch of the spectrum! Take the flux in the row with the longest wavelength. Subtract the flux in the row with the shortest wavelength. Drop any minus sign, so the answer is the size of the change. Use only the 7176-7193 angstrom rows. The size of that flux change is 4.2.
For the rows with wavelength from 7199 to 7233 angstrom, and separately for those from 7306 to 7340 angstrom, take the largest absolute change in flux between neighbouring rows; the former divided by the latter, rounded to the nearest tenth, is 5.4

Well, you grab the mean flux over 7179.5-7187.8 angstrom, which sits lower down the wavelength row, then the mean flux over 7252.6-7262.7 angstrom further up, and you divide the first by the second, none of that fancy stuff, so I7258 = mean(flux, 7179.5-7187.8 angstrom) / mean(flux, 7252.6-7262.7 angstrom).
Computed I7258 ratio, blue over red 0.36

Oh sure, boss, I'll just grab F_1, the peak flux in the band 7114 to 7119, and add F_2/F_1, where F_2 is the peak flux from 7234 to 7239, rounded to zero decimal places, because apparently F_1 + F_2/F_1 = 4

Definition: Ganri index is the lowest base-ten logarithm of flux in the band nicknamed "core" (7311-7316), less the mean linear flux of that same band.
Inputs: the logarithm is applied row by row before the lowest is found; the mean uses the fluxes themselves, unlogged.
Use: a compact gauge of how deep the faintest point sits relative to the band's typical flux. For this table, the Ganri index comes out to -2.3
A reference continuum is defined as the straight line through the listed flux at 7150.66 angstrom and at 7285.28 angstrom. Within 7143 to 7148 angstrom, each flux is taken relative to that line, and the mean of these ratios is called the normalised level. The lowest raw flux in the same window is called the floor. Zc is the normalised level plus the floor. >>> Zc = 3.7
